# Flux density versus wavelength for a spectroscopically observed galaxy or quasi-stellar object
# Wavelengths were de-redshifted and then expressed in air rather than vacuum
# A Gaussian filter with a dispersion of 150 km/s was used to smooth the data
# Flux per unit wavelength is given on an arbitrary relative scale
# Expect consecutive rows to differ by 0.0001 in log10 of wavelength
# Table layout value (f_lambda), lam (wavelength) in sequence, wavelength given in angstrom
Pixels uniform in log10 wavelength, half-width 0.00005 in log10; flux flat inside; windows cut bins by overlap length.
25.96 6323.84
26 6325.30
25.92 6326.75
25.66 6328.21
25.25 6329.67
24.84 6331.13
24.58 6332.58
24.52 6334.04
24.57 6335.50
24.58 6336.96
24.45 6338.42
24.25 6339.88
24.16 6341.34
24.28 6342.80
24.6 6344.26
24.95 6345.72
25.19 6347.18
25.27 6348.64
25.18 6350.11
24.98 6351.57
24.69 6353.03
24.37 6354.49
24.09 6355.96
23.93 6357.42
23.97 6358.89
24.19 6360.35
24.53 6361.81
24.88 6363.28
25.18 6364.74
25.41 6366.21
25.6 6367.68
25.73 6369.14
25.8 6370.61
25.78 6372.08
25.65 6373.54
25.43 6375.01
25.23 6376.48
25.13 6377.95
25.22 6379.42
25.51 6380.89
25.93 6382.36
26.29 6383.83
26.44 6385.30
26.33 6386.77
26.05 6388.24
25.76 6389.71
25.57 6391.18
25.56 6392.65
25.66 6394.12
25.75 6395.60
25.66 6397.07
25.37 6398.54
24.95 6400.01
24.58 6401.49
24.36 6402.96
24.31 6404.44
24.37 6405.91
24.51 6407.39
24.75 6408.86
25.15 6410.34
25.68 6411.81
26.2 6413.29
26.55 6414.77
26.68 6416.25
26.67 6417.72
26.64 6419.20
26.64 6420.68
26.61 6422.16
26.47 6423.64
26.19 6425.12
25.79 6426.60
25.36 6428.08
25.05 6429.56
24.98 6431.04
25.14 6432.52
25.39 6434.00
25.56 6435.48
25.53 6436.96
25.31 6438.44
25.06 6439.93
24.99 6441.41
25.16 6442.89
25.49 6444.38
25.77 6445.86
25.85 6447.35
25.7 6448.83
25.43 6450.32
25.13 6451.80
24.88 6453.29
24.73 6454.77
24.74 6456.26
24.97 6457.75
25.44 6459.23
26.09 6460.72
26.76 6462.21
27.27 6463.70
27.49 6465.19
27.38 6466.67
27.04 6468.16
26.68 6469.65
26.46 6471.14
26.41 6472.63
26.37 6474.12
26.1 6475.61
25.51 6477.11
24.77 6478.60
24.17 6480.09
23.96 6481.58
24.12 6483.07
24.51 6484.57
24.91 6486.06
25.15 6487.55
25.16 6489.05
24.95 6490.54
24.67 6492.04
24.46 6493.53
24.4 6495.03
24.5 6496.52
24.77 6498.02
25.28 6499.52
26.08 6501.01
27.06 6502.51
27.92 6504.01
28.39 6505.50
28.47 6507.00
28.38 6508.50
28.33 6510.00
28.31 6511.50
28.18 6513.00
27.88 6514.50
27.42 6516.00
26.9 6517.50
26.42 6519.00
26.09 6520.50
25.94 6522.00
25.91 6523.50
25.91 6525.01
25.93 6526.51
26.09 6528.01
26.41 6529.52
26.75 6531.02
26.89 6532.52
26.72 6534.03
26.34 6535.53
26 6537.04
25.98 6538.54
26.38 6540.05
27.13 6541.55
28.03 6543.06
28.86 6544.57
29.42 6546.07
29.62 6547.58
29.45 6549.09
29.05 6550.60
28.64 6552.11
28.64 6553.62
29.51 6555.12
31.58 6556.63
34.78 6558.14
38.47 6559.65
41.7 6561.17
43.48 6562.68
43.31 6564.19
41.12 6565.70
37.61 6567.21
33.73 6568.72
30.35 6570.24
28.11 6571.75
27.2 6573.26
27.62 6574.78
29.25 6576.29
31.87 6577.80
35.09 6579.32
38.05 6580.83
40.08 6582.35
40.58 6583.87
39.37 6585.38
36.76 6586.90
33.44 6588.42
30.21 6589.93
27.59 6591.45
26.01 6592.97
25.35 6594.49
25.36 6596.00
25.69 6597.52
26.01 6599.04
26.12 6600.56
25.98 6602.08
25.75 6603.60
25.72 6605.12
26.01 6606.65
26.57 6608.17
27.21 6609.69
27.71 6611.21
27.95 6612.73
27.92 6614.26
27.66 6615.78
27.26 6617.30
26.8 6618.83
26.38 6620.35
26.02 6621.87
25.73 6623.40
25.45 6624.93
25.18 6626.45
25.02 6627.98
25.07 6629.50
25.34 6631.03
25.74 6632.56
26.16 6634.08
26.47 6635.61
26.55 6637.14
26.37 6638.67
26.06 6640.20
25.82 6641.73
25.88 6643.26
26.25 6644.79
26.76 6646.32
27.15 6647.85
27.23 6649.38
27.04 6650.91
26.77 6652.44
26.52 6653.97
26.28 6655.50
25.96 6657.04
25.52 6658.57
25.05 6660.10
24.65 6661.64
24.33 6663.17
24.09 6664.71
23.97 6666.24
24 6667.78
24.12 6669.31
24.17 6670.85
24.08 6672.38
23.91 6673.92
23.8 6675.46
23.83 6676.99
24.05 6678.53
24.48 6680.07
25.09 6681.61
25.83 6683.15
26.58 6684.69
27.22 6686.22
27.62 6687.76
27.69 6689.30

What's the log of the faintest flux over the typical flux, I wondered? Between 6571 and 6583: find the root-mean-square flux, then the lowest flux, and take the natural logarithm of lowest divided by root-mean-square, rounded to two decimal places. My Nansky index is -0.18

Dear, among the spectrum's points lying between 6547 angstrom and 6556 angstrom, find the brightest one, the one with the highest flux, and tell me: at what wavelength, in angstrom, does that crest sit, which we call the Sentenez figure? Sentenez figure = 6547.58 angstrom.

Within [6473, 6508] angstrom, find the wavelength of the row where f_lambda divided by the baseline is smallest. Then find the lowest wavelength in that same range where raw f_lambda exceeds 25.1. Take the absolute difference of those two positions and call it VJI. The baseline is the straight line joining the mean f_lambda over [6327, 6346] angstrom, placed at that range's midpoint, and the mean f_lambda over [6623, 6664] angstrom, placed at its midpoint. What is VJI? 7.5 angstrom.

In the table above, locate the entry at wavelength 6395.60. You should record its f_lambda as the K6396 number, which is 25.75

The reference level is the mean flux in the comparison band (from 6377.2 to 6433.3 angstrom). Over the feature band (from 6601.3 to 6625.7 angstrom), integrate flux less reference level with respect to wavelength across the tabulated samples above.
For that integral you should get 24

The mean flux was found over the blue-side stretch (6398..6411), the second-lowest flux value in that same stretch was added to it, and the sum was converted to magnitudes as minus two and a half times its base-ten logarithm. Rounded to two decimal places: -4.23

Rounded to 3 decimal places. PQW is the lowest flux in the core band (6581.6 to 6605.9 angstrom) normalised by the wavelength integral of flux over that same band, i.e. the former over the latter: 0.035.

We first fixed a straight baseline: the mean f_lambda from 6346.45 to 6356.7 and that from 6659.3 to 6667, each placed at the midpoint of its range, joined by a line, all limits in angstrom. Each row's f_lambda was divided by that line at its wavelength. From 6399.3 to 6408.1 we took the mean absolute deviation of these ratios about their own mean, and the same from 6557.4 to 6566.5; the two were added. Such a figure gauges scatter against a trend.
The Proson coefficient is 0.11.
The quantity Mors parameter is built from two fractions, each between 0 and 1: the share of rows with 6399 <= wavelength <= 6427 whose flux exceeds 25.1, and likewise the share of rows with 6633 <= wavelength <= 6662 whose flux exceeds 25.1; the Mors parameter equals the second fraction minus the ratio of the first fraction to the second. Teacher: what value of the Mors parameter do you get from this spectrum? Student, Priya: 0.19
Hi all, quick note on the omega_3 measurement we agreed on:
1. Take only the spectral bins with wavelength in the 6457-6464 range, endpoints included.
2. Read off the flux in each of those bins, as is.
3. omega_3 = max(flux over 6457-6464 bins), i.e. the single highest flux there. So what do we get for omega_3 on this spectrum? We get 27.27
